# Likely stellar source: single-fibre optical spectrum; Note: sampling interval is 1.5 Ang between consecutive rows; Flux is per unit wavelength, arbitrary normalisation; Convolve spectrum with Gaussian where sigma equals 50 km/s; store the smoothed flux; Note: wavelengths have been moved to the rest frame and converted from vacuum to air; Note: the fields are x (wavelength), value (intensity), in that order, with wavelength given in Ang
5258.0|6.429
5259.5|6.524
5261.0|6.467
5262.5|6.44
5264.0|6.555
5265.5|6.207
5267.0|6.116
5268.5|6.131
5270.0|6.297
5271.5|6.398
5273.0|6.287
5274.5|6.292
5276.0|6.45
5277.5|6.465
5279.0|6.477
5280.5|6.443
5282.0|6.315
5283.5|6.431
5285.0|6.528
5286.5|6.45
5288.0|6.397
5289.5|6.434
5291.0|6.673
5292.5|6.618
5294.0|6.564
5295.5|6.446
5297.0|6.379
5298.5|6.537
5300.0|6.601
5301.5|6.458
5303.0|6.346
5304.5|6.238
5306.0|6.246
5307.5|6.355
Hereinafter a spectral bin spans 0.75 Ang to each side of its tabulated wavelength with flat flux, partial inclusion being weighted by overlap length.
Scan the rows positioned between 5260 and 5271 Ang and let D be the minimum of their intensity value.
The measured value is 6.116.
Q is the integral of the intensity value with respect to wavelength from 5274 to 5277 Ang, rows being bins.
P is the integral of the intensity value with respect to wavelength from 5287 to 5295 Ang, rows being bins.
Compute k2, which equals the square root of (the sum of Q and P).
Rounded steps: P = 52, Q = 19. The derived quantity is 8.5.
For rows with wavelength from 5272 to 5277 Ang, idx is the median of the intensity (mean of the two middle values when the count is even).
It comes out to 6.29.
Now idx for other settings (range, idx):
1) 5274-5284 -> 6.44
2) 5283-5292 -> 6.44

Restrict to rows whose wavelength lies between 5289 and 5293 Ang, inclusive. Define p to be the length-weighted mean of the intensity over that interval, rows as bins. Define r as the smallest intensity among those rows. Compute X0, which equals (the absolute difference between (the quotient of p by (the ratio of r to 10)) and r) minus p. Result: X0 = -2.79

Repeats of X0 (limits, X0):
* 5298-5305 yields -2.35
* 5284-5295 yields -2.72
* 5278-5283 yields -2.57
